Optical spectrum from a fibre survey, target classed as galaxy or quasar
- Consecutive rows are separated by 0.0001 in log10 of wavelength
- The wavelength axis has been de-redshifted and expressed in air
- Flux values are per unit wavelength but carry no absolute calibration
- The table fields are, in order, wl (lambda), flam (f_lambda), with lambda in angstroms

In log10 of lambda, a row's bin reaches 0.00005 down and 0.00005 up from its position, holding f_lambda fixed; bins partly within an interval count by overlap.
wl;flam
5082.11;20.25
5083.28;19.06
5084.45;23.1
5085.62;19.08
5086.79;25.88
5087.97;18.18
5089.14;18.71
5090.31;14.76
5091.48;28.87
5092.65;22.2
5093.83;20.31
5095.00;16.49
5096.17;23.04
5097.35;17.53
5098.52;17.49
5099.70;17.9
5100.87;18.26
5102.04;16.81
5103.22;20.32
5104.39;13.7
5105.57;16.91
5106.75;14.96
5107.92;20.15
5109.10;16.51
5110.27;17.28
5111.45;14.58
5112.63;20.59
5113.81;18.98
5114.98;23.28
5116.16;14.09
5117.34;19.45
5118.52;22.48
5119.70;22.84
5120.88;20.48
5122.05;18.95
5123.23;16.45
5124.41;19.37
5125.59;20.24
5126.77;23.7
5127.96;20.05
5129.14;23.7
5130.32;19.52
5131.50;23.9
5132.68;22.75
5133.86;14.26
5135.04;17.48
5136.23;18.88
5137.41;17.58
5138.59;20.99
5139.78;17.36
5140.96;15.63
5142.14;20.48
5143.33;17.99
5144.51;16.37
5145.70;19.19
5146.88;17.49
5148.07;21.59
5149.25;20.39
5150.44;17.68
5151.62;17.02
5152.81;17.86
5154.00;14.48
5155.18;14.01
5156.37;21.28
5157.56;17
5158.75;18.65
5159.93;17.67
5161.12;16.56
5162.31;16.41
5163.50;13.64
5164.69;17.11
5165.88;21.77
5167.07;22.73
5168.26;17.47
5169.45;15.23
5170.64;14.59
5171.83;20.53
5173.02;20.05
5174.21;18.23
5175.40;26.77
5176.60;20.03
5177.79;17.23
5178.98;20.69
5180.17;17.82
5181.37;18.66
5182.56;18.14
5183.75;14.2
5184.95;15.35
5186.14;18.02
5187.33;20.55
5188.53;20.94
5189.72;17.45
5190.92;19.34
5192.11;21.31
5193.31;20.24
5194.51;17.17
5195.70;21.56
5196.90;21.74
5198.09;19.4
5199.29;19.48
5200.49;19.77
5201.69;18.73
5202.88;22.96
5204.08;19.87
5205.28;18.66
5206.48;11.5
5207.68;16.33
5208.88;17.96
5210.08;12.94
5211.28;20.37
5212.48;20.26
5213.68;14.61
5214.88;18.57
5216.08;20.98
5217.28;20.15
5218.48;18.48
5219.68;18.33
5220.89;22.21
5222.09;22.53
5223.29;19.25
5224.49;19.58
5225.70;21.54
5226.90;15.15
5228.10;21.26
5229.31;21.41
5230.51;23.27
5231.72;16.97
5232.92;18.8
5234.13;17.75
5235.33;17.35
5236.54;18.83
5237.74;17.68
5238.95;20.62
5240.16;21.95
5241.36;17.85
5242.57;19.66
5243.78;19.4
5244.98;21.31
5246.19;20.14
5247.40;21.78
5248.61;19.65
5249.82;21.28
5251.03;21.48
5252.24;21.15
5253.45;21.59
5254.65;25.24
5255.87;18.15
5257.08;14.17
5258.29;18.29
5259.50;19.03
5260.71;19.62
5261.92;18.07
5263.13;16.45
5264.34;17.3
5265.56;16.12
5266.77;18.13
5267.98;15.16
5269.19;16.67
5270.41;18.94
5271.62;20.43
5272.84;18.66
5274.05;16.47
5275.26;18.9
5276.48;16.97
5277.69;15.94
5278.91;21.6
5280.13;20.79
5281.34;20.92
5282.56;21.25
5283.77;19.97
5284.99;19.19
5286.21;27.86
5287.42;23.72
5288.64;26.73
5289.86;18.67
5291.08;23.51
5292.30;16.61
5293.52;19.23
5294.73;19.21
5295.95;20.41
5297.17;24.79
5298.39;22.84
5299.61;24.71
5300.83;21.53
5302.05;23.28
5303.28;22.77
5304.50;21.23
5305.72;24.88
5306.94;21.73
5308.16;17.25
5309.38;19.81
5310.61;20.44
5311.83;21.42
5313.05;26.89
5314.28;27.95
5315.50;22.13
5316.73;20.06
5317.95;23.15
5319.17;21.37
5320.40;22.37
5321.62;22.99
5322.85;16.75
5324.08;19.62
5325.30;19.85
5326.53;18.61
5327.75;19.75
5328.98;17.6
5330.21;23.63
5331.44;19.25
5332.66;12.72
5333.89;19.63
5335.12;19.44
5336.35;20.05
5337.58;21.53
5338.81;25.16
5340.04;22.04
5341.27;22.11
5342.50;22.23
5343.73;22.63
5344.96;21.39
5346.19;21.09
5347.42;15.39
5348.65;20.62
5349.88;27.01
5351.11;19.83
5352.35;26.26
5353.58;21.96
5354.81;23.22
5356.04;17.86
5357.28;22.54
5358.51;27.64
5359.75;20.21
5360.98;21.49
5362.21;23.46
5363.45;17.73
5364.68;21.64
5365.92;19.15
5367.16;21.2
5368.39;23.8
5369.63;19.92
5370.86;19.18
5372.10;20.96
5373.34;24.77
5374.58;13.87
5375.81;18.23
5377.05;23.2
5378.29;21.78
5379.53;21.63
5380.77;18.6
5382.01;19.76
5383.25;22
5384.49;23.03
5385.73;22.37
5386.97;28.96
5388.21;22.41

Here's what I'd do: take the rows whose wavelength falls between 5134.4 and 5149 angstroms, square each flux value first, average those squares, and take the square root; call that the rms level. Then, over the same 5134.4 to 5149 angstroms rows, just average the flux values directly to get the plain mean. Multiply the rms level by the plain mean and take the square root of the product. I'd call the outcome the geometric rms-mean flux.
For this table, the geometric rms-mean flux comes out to 18.5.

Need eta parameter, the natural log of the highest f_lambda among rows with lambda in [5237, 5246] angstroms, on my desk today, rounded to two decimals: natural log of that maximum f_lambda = 3.09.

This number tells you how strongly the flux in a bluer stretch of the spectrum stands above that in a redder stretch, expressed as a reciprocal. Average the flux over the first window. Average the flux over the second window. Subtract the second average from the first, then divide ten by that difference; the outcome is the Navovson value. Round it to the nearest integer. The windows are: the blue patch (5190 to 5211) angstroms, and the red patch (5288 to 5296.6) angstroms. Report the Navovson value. -5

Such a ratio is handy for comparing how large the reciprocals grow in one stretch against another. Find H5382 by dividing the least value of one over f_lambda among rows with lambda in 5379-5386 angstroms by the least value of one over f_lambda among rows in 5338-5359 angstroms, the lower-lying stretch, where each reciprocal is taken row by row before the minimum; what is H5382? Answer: 1.20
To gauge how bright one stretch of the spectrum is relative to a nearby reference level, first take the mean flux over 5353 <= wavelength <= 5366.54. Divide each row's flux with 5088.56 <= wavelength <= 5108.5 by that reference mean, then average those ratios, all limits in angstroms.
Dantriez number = 0.870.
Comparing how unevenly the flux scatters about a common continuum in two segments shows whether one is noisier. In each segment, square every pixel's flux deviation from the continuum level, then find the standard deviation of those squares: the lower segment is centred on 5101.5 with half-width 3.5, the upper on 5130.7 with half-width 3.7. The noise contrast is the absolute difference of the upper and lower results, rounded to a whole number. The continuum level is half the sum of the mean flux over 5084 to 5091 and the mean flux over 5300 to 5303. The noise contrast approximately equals 1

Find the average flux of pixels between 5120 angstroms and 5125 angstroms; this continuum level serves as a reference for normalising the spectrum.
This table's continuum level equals 19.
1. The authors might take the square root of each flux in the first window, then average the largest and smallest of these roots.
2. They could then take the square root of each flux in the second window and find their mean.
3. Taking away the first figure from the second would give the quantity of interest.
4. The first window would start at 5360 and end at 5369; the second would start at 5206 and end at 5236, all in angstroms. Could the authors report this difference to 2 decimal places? -0.23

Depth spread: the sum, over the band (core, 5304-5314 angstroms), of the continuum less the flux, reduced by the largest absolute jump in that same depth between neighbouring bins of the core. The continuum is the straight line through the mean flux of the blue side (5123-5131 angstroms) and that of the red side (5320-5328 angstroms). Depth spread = -19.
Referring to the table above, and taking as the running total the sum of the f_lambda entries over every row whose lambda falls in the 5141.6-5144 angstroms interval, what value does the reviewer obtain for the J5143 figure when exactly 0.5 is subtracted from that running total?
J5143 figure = 38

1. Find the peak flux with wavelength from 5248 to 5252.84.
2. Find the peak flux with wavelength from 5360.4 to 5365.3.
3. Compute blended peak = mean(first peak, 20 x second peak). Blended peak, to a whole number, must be 245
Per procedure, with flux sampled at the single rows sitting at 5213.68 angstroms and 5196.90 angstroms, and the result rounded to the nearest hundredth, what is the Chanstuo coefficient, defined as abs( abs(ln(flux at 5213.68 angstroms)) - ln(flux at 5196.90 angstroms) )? 0.40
